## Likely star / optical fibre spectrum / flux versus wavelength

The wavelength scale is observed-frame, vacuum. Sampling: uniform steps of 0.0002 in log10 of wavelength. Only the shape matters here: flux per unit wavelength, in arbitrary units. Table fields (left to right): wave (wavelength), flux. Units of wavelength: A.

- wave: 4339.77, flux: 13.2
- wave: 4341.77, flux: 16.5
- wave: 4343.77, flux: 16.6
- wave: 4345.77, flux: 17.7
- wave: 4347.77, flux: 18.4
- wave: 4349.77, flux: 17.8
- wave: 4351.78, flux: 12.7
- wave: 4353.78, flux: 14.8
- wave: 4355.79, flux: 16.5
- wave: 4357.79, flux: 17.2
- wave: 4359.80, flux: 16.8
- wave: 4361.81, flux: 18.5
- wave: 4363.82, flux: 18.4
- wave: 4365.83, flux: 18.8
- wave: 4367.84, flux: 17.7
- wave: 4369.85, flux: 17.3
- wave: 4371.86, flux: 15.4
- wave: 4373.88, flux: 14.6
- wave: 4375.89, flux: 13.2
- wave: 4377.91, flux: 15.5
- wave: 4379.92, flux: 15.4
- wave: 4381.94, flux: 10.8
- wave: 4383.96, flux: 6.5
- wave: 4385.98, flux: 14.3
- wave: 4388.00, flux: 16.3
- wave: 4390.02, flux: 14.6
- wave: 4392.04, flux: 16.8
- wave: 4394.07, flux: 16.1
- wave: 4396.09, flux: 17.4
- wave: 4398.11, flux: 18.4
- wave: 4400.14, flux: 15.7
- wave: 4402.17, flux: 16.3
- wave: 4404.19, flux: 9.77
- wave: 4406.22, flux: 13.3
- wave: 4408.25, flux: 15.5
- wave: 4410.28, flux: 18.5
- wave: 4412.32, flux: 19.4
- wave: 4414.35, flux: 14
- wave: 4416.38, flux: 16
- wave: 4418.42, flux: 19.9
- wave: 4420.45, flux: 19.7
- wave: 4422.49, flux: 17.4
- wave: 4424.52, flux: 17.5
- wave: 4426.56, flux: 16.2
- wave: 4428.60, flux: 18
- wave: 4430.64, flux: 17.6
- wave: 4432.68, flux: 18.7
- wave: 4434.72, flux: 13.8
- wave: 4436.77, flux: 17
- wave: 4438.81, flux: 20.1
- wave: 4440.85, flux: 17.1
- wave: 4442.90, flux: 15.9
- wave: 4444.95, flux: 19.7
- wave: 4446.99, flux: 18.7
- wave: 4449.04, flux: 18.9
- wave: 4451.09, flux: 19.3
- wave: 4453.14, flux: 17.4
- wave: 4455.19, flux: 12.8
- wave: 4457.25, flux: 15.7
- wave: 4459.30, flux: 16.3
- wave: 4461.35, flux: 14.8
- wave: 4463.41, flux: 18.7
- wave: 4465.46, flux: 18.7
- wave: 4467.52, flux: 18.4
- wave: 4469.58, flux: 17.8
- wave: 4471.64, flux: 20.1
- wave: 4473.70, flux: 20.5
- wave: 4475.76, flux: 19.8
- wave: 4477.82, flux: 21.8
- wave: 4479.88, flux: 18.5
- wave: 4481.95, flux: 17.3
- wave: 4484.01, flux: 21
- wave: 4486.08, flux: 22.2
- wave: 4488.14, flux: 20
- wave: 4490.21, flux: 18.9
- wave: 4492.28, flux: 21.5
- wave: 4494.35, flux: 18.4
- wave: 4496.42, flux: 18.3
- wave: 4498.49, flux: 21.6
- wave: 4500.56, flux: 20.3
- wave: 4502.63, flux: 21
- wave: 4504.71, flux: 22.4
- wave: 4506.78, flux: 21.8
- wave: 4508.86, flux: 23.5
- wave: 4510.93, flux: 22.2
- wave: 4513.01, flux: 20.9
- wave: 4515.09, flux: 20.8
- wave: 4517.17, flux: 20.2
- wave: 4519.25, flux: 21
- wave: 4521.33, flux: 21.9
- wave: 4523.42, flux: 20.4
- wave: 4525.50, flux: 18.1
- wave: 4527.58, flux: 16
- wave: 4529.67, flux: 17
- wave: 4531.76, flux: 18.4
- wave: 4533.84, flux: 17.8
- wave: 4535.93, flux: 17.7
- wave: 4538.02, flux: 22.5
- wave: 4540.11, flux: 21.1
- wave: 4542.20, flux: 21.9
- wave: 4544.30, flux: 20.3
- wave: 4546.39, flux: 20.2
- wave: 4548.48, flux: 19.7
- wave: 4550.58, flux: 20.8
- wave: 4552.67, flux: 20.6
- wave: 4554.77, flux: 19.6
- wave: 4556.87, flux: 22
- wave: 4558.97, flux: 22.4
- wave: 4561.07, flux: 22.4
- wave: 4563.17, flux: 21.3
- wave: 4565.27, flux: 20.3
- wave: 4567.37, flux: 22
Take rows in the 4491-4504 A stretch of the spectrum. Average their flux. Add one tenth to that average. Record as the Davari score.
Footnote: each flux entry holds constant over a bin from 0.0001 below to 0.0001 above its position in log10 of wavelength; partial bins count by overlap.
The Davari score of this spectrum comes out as 20.3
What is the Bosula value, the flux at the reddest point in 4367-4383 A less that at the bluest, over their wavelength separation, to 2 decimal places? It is -0.49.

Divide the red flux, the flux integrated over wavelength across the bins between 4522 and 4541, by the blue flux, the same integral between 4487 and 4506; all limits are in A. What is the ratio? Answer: 0.93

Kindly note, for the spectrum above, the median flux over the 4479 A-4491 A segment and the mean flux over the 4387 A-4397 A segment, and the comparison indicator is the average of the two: 17.8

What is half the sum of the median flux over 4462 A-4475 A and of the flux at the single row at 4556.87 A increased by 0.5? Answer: 20.6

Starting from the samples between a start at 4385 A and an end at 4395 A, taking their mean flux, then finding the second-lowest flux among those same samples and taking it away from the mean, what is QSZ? 1.02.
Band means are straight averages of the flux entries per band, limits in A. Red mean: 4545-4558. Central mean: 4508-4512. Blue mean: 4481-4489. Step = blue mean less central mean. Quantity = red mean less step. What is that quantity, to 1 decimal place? 23.2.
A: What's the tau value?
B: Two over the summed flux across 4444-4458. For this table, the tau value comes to 0.0163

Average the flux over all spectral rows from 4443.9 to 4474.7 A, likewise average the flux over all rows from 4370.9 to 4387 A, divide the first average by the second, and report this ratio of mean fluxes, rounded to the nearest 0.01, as 1.35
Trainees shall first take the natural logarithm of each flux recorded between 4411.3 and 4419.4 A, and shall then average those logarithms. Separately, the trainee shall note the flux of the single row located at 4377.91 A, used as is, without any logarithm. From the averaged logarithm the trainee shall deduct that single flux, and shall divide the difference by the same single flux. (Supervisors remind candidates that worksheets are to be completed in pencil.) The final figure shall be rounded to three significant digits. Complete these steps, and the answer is -0.817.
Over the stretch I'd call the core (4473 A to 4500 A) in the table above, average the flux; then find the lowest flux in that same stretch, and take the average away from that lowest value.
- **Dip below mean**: -2.7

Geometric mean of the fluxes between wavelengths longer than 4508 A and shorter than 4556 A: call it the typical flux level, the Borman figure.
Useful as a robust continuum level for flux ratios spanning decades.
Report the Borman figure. 20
